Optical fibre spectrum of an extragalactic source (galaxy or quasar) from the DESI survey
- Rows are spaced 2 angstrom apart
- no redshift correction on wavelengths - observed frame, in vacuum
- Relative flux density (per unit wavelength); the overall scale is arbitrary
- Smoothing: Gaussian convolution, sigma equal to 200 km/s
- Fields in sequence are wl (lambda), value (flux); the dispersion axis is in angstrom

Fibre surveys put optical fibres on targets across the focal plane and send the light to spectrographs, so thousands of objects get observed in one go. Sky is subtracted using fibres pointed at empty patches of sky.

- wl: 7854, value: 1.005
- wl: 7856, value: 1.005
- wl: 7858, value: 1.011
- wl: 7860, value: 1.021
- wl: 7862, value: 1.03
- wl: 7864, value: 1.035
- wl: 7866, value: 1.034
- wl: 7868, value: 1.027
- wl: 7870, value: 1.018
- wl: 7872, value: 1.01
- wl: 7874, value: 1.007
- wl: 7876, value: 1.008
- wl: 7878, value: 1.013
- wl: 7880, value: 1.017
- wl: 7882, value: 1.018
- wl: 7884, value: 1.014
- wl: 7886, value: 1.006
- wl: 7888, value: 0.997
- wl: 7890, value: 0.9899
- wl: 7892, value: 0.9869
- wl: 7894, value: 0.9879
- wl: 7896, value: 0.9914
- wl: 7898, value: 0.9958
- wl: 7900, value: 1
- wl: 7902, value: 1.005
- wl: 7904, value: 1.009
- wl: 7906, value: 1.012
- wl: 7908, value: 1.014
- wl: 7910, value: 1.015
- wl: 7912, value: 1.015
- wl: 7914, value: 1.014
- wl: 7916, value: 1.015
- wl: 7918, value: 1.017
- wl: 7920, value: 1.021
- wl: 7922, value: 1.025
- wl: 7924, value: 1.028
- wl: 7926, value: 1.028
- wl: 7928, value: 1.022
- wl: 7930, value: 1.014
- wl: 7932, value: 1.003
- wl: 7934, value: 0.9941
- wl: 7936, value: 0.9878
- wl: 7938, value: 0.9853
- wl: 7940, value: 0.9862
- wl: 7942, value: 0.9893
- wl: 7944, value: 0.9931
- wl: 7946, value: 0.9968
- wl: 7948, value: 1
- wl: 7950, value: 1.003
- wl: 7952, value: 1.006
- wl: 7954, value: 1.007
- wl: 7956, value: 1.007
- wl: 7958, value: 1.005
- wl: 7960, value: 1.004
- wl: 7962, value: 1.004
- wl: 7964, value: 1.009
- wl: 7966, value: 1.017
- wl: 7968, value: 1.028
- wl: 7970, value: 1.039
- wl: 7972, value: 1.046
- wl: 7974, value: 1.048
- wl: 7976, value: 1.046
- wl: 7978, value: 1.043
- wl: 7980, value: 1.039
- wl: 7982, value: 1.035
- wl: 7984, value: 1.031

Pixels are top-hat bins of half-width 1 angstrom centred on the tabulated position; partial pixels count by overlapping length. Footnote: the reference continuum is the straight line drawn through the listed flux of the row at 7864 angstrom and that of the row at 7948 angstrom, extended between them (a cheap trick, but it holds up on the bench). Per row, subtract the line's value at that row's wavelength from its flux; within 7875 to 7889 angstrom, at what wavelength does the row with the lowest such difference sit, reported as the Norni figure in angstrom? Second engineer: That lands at 7888 angstrom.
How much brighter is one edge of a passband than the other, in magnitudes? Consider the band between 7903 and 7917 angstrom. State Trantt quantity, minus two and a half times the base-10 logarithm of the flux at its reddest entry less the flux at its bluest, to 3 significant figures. 5.55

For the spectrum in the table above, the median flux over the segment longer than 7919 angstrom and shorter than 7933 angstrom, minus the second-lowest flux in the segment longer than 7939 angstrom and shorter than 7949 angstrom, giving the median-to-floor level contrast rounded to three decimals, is 0.033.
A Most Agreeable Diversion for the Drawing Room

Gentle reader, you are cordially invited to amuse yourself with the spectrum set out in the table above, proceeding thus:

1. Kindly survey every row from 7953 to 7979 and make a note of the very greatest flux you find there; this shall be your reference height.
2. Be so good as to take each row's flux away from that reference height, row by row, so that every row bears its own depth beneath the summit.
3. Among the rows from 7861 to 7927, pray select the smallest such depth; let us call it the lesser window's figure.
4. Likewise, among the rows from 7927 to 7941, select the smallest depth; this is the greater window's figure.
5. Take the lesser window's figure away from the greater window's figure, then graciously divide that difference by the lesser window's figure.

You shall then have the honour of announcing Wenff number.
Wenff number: 1.0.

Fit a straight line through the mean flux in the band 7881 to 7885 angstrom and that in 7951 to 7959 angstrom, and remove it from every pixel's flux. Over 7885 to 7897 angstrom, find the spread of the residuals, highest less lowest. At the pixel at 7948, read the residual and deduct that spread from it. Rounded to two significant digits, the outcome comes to -0.025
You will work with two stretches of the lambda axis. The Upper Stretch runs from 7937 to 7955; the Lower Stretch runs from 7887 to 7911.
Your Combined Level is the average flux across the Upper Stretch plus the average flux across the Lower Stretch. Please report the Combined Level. 2.00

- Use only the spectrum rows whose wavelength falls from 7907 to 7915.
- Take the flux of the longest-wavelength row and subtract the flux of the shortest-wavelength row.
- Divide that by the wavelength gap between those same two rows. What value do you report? 0.000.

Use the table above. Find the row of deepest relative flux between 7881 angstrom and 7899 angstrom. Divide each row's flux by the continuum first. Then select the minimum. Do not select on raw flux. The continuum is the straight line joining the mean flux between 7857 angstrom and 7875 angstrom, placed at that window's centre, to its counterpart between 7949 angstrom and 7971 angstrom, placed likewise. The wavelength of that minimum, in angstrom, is 7892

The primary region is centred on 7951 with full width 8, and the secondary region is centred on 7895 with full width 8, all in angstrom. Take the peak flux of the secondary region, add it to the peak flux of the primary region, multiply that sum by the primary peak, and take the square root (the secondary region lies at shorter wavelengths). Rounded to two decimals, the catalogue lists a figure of 1.42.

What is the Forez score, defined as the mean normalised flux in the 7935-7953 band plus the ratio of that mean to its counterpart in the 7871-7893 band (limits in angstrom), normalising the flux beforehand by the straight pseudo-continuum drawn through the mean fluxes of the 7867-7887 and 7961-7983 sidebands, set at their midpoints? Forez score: 1.945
